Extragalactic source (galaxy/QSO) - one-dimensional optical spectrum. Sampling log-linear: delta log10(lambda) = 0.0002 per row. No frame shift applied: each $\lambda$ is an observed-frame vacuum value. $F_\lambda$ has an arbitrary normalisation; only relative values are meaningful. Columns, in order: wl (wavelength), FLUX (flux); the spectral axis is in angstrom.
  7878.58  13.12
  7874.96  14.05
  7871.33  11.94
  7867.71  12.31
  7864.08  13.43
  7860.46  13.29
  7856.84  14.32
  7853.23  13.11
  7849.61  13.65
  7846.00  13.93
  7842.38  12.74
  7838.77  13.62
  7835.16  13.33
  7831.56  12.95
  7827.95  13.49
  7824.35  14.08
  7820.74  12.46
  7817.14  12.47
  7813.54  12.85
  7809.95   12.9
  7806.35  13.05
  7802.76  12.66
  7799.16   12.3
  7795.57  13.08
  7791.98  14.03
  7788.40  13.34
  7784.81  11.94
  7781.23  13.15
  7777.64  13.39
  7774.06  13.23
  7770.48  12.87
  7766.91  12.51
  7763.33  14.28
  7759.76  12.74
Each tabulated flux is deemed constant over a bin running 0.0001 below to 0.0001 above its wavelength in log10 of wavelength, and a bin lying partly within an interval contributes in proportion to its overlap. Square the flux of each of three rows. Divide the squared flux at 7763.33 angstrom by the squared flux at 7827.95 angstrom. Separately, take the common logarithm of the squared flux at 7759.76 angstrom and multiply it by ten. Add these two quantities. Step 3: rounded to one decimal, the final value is 23.2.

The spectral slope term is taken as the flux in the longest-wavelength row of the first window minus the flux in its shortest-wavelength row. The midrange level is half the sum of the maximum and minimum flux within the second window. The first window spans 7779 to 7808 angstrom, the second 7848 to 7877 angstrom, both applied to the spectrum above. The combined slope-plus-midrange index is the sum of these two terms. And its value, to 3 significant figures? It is 13.0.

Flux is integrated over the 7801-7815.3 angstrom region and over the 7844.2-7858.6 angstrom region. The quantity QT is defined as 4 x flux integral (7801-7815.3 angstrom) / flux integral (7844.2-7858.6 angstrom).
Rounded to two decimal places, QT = 3.72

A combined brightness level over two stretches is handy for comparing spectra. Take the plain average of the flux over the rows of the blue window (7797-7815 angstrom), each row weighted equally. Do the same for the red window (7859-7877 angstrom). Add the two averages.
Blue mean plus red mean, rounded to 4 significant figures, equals 25.76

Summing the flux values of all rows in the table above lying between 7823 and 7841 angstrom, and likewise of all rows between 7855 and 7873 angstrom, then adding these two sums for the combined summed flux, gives 133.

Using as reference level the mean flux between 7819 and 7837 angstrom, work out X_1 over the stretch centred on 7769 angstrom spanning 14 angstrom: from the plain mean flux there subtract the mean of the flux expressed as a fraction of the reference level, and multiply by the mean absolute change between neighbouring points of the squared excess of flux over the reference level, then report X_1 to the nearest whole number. 4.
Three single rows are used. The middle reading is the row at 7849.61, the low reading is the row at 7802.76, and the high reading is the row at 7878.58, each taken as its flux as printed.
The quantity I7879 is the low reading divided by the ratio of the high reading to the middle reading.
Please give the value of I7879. 13.2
